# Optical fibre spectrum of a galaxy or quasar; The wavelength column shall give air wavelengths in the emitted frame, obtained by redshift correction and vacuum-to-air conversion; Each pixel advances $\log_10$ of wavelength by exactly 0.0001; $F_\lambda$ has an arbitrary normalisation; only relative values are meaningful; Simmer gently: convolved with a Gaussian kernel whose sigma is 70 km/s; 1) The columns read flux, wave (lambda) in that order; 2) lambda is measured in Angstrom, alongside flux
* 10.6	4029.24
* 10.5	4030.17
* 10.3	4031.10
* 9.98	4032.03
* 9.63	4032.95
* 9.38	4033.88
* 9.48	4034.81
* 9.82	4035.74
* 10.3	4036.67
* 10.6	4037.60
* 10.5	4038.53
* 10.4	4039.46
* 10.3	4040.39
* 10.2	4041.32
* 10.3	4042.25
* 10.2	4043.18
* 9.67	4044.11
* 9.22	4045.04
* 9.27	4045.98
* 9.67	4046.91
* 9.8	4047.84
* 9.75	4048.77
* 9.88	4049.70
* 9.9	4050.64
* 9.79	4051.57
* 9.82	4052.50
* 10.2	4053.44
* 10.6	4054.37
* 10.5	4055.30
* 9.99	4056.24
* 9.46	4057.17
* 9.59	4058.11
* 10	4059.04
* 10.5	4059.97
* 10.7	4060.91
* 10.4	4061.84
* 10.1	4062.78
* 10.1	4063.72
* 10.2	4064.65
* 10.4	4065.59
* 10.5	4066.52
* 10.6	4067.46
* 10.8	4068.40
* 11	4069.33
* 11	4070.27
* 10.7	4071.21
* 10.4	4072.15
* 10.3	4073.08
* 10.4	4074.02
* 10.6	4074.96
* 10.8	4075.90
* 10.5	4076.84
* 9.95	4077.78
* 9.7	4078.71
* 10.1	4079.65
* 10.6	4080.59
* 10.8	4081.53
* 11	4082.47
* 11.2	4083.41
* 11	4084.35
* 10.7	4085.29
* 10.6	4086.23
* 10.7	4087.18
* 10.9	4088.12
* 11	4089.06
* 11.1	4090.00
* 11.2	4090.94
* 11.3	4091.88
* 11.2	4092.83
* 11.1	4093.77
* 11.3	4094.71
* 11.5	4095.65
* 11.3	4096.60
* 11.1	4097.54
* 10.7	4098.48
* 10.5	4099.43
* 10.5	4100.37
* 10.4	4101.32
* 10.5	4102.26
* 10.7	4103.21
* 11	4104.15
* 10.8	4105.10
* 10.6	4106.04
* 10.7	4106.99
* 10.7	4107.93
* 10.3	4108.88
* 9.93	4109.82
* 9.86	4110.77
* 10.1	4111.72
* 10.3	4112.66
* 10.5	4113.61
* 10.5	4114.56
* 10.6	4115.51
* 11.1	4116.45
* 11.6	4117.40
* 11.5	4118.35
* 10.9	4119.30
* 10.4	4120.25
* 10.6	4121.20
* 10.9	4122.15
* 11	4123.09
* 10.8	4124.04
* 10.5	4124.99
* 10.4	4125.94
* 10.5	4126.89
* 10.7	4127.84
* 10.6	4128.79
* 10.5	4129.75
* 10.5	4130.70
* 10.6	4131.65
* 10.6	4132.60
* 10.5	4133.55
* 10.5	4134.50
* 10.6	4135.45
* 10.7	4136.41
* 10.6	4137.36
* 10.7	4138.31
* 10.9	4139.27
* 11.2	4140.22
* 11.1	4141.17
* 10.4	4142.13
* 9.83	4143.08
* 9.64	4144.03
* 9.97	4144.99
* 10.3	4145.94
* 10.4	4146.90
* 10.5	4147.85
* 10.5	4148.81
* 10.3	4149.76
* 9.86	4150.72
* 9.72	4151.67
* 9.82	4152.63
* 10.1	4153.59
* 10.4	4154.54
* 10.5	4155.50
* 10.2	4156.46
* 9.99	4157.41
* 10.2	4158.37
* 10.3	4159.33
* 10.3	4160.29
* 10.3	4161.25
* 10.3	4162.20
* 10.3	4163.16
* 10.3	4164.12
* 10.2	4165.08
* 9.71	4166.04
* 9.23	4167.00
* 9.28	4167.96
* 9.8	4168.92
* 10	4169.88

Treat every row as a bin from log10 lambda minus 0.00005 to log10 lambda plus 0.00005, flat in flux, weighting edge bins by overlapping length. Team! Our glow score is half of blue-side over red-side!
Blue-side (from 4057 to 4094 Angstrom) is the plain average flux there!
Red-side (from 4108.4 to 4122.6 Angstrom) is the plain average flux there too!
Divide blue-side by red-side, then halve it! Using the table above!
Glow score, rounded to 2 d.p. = 0.50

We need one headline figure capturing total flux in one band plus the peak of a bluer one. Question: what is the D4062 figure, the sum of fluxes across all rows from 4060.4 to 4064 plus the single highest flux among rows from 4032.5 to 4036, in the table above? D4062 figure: 51.1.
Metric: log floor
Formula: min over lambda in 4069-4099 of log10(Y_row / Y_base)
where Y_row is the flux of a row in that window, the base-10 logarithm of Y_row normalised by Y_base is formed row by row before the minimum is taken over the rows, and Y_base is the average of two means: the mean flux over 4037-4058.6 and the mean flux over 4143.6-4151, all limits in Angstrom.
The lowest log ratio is -0.017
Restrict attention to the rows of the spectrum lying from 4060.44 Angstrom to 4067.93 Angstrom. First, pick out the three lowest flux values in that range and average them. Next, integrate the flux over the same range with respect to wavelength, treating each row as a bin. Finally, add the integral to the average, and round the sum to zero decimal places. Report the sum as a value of 88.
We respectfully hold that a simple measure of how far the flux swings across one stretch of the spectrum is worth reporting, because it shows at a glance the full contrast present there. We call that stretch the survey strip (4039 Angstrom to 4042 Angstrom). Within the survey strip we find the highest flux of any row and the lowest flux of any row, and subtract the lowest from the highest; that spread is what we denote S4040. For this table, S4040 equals 0.20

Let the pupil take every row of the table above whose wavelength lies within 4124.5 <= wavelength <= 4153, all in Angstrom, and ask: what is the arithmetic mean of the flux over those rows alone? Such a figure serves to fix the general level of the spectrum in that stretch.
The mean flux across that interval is 10.4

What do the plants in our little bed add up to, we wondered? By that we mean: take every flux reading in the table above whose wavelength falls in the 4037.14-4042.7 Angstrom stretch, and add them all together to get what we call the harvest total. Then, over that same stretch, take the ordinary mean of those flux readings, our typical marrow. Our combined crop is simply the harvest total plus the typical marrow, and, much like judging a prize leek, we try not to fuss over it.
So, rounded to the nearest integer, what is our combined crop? 73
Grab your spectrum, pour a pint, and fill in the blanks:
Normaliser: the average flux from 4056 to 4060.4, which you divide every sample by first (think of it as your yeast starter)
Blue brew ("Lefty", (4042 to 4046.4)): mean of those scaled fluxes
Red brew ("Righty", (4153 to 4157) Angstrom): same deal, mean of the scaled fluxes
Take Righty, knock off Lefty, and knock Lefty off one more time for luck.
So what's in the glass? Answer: -0.92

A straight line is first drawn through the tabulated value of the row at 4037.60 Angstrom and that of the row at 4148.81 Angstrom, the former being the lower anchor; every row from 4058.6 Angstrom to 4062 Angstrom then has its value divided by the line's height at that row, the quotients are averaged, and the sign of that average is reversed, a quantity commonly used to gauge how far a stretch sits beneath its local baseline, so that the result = -0.98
